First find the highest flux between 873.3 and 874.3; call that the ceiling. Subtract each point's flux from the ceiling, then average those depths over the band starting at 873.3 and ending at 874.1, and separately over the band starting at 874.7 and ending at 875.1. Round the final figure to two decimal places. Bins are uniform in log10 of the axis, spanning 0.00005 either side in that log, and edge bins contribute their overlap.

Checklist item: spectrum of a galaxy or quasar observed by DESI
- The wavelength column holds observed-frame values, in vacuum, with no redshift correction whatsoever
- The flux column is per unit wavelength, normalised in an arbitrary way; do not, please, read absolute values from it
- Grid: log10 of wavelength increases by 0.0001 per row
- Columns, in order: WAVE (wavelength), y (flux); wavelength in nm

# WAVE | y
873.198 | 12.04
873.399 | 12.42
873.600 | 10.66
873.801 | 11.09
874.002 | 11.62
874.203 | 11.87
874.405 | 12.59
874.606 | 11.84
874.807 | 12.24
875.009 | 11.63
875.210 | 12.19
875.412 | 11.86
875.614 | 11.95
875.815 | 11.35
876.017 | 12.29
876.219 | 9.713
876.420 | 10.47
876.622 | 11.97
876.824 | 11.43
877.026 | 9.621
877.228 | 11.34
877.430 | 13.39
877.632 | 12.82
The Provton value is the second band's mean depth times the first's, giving 0.47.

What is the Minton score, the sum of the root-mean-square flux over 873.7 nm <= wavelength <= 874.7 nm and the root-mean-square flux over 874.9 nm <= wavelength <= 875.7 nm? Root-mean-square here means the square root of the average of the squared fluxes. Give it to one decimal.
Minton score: 23.7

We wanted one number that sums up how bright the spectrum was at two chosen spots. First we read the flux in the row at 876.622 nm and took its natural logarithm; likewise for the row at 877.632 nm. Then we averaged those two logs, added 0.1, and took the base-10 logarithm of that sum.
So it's 0.418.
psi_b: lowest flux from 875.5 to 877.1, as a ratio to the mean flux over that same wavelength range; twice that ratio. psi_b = 1.73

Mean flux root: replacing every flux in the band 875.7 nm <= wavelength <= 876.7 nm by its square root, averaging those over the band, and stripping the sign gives 3.34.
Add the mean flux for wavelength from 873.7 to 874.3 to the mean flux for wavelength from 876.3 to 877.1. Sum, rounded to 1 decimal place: 22.4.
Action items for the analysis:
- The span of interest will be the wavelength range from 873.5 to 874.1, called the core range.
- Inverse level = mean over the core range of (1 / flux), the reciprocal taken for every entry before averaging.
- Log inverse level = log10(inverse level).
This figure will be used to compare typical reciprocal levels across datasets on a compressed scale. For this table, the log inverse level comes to -1.05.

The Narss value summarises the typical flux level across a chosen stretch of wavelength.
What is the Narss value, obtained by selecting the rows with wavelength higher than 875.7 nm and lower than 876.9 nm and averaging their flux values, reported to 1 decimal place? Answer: 11.2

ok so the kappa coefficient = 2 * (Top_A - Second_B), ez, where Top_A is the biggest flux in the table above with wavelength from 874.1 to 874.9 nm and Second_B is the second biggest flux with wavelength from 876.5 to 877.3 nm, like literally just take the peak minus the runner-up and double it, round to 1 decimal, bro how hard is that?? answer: 2.3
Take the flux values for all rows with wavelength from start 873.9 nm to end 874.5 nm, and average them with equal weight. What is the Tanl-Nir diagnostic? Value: 12.0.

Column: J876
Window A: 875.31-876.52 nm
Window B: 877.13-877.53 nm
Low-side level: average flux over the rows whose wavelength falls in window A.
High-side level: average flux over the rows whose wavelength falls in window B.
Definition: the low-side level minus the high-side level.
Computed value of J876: -1.1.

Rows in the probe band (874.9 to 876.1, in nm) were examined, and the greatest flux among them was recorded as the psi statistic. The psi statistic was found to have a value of 12.29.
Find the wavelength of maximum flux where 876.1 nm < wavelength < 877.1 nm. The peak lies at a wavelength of 876.622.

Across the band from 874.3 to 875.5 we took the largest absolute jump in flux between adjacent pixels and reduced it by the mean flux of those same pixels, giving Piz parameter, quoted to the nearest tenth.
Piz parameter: -11.3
